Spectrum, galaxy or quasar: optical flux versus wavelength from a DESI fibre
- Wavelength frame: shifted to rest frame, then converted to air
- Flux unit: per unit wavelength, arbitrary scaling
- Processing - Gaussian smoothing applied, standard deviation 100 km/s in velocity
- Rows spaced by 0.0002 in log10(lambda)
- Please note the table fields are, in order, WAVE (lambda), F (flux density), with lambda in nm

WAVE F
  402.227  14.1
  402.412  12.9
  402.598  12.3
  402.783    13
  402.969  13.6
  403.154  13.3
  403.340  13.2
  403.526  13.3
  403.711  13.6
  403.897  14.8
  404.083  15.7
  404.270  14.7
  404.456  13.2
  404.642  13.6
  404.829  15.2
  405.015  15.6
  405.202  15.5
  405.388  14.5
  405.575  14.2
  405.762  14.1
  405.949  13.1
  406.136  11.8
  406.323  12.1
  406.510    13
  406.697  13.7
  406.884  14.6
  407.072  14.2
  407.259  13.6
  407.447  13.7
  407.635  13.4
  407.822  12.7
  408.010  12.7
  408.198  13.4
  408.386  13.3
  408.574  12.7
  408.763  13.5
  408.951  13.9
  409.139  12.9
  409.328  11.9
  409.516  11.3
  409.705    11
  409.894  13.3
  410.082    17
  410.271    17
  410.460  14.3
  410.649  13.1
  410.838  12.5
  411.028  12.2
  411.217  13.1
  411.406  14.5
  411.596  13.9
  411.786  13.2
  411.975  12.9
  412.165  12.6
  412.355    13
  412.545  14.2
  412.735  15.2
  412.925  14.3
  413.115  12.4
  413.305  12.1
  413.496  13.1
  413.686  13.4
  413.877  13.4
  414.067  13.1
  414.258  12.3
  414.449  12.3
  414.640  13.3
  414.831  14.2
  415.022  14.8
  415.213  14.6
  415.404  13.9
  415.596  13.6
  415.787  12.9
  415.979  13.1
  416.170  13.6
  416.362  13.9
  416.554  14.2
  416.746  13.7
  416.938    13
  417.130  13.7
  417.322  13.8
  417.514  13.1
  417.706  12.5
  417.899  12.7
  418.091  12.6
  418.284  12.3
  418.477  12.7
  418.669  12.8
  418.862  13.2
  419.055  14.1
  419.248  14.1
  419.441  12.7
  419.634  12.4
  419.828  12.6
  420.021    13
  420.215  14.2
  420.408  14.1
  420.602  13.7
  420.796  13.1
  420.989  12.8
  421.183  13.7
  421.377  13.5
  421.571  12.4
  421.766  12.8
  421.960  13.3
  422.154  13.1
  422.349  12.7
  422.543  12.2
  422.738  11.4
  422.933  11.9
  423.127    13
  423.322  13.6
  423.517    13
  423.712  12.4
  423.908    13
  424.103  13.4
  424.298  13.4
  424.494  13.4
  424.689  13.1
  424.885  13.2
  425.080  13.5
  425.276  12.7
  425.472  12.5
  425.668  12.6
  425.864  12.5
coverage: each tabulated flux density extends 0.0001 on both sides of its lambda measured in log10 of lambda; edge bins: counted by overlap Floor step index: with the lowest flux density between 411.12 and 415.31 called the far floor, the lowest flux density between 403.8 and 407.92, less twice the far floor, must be -12.4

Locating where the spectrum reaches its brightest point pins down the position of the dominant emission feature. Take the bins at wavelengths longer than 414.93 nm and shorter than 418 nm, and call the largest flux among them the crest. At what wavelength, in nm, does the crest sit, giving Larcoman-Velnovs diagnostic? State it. 415.022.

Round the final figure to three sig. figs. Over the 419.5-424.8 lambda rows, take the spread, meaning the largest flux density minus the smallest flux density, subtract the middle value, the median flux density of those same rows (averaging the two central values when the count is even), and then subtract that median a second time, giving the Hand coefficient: -23.2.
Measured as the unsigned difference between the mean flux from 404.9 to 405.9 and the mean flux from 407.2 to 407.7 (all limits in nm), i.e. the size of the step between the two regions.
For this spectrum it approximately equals 1.2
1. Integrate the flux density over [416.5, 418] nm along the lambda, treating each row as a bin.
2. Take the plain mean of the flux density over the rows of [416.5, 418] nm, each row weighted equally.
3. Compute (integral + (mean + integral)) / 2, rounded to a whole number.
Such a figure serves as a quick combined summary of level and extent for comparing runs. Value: 27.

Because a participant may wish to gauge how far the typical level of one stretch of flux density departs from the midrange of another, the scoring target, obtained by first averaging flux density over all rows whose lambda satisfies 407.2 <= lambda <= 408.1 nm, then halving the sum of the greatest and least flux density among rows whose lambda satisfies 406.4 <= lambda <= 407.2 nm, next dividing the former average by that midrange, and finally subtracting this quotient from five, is 4.04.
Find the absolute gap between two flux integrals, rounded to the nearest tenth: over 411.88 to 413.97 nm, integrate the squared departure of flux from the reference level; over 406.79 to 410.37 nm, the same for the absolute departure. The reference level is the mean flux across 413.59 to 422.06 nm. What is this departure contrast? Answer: 2.0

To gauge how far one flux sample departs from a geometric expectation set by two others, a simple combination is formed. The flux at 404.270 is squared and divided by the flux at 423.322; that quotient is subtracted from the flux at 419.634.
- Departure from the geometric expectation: -3.5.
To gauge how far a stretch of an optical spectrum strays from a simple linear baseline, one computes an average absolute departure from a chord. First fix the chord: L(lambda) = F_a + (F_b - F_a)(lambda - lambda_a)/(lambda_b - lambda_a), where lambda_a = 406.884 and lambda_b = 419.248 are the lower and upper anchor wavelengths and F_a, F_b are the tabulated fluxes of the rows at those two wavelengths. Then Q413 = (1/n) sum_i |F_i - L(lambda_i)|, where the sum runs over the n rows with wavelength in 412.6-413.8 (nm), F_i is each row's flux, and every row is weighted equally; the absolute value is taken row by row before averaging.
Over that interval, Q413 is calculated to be 1.2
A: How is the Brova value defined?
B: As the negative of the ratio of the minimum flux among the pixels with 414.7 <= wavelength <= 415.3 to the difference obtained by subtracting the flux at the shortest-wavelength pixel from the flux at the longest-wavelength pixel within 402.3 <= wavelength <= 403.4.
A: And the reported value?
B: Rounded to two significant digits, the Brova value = -47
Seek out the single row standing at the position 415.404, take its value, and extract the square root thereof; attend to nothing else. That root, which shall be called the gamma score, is 3.73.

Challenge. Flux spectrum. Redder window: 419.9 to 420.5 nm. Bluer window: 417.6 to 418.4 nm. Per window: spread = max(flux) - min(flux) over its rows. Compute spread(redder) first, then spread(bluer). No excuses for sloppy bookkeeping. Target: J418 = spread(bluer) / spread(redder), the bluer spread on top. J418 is 0.33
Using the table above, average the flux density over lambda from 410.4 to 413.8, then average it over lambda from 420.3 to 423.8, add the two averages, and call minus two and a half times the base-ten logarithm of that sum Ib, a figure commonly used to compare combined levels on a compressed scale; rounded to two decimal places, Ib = -3.55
